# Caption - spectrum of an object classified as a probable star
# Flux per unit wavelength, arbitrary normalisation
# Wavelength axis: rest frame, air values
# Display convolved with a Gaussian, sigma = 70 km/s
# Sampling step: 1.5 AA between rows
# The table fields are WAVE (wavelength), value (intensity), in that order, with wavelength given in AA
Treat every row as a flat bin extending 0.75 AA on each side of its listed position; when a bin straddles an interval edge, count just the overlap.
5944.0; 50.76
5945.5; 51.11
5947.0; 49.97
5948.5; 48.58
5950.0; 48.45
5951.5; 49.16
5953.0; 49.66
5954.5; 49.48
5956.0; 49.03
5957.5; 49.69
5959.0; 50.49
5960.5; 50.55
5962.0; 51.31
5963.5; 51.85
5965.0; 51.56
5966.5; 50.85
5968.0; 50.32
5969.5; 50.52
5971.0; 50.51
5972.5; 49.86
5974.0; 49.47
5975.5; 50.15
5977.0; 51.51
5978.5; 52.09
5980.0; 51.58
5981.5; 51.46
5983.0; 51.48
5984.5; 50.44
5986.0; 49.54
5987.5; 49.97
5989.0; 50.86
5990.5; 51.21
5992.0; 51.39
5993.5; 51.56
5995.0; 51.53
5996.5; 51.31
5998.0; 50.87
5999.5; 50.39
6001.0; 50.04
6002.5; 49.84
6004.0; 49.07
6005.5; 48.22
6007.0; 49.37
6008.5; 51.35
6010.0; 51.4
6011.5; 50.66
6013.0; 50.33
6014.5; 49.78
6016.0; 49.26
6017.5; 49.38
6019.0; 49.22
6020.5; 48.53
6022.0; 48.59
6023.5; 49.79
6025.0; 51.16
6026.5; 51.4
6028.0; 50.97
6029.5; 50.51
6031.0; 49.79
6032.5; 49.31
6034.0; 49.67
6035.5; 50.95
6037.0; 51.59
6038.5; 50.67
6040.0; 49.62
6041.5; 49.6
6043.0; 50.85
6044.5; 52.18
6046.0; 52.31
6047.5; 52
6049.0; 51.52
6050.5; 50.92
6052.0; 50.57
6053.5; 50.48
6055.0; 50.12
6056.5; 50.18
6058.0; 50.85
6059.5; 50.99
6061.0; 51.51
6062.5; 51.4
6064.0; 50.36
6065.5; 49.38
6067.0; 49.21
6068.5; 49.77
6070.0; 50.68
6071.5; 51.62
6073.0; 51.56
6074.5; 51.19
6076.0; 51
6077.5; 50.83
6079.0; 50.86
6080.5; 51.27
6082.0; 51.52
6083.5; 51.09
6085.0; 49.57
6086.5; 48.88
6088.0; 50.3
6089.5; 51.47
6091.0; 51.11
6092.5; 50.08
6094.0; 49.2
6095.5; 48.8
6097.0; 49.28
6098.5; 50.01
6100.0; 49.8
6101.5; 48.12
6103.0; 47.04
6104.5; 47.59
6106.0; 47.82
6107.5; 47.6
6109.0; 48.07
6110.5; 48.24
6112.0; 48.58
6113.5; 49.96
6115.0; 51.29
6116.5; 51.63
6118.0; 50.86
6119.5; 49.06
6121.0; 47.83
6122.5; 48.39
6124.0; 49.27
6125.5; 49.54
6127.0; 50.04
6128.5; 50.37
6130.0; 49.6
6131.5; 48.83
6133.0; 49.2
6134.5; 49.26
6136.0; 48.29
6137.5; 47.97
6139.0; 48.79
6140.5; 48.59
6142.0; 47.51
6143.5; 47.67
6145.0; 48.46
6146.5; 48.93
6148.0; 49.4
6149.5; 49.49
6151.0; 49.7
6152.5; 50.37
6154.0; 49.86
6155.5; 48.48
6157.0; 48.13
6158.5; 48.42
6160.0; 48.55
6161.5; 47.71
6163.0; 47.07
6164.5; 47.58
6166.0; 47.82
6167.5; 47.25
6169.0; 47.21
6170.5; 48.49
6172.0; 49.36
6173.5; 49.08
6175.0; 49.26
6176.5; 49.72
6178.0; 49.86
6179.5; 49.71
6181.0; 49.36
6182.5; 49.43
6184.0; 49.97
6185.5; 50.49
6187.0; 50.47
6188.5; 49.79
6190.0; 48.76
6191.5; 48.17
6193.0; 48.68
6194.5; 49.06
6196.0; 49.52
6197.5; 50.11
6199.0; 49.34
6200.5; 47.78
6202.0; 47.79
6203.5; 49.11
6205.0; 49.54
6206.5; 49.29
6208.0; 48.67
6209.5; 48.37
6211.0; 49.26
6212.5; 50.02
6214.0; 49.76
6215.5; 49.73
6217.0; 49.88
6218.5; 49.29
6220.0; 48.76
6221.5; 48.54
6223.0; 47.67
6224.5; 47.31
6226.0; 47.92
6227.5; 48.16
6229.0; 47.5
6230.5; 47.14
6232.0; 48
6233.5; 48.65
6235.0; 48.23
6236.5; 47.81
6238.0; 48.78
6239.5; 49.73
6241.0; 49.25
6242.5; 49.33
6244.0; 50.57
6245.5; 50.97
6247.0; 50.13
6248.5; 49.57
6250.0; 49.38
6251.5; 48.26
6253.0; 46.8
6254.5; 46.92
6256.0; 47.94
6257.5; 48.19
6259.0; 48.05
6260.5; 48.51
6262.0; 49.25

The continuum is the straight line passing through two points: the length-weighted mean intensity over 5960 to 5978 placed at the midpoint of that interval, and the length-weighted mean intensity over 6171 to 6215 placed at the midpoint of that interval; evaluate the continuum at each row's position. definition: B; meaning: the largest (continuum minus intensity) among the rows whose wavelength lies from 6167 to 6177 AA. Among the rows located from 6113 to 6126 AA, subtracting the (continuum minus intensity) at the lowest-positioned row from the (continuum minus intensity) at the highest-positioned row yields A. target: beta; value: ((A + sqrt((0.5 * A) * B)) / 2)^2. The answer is 0.23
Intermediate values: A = 0.34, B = 2.2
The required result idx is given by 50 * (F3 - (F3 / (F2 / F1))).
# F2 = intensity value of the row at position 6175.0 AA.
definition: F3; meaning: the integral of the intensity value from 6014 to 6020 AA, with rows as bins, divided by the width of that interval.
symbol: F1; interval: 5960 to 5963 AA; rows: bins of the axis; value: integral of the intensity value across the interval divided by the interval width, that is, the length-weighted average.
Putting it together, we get -89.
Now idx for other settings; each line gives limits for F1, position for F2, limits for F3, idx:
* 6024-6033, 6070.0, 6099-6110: 7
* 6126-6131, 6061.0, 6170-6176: 76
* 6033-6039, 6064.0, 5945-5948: -15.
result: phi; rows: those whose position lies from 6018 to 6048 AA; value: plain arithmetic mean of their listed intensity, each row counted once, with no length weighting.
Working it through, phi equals 50.4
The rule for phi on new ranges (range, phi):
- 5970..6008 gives 50.5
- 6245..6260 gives 48.6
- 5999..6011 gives 50.0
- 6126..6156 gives 49.0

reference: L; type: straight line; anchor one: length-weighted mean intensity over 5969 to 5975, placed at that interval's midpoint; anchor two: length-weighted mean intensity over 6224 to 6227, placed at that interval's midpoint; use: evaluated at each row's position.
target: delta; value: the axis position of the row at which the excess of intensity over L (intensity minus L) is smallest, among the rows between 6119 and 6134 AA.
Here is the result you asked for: 6121.0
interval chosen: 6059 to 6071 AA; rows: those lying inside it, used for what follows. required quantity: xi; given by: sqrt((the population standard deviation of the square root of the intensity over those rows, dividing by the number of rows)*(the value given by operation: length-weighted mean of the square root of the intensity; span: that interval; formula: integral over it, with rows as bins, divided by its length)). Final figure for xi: 0.64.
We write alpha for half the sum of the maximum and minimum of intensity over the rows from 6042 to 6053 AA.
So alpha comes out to 51.4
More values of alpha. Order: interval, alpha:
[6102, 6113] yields 47.8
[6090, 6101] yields 50.0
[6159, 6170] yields 47.8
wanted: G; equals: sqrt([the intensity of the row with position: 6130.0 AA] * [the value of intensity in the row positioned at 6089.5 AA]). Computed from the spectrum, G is 50.5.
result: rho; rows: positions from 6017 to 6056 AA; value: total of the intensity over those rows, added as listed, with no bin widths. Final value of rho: 1312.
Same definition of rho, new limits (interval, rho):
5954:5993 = 1317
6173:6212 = 1281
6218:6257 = 1263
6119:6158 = 1273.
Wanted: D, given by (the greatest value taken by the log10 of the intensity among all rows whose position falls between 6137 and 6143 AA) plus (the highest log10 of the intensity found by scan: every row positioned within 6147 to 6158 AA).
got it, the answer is 3.39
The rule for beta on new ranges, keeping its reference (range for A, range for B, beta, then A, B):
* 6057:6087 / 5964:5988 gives 2.01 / 1.79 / 1.2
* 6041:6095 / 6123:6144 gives 0.03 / 0.07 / 2.1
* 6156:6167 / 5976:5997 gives 0.10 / 0.25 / 1.1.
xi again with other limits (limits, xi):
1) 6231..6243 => 0.57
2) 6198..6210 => 0.57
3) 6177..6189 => 0.44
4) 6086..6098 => 0.69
